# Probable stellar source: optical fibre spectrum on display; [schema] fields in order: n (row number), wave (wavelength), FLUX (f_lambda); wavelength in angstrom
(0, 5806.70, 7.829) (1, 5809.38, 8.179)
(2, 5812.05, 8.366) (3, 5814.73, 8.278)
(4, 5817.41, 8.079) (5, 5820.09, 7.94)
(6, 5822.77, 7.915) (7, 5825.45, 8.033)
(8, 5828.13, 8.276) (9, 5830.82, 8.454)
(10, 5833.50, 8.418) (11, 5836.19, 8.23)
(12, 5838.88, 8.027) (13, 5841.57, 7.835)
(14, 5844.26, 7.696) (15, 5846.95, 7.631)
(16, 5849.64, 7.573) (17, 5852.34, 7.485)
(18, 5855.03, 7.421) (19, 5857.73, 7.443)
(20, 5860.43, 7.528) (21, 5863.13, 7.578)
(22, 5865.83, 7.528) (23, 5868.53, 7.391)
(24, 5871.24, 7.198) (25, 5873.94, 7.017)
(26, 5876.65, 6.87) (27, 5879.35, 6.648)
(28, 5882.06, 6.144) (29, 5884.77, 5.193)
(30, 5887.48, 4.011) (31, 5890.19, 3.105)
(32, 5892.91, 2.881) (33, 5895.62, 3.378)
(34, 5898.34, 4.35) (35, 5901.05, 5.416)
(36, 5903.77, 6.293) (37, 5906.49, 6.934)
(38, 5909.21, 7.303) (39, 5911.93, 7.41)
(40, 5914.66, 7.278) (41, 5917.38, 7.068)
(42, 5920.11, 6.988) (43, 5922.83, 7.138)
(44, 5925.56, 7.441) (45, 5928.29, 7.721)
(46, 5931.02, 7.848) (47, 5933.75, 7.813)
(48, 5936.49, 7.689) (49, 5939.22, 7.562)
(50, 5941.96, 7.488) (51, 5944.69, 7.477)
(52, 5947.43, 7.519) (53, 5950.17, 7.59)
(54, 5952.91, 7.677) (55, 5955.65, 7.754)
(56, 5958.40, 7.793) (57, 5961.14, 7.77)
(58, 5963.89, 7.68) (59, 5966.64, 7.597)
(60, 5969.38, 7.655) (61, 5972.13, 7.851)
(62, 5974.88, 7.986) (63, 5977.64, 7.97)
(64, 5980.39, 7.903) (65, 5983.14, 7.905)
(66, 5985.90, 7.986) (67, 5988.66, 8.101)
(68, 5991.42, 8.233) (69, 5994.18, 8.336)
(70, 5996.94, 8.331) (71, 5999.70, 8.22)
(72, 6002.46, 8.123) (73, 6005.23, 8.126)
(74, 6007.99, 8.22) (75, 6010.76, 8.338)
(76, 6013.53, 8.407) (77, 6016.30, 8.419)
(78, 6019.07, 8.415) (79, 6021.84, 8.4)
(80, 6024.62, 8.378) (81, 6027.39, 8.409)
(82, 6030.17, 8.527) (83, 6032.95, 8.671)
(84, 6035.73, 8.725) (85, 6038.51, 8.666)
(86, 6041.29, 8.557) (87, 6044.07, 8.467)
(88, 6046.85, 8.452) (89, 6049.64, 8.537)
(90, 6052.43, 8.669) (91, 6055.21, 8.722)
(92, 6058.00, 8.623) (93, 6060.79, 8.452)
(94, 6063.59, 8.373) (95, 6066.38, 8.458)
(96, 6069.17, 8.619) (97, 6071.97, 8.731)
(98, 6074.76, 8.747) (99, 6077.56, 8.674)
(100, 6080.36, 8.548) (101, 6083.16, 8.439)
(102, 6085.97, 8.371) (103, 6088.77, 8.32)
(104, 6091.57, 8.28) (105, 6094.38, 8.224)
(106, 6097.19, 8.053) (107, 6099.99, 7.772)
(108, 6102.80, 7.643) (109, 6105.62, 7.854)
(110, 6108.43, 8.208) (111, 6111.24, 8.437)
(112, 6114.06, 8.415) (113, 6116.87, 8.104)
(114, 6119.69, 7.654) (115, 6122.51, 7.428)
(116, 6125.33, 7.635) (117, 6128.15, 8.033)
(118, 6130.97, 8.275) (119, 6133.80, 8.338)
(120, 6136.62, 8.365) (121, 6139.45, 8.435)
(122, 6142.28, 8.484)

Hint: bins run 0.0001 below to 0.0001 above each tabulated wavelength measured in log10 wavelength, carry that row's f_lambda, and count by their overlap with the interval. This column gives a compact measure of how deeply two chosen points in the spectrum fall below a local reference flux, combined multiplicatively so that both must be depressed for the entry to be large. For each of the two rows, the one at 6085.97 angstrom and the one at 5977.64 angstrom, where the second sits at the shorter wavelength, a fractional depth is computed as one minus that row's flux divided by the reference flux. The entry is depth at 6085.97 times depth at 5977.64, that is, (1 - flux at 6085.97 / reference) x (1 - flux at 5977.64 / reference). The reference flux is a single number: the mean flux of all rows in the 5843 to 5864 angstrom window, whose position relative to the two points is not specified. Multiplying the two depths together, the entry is 0.0062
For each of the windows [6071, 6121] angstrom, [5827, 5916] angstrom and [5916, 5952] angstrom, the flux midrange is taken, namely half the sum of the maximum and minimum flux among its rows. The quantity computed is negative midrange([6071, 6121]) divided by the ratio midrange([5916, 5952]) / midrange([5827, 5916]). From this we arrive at -6.3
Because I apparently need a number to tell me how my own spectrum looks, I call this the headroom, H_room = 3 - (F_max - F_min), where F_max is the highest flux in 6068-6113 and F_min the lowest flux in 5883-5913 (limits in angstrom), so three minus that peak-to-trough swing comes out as -2.9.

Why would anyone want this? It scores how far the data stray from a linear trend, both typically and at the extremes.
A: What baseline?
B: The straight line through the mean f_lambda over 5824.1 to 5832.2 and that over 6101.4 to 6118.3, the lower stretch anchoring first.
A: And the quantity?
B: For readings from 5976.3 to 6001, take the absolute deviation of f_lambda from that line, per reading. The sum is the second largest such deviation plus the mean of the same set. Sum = 0.43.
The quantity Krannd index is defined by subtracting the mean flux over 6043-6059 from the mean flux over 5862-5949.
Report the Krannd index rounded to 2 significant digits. -2.0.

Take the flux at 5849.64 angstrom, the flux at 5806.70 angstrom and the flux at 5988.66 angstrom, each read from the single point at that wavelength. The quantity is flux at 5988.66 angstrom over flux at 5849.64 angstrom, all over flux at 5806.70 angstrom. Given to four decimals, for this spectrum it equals 0.1366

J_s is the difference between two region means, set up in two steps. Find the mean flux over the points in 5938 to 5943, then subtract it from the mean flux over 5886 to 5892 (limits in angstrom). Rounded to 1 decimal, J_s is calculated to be -4.0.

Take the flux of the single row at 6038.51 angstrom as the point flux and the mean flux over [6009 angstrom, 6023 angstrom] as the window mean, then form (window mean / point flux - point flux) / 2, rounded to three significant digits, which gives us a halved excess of -3.85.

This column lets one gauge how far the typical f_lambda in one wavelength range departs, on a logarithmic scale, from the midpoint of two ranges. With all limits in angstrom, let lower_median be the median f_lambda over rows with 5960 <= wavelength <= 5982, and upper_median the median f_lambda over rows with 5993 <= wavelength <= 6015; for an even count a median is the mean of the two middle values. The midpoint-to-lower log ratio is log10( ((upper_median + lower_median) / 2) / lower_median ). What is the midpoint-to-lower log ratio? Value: 0.013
